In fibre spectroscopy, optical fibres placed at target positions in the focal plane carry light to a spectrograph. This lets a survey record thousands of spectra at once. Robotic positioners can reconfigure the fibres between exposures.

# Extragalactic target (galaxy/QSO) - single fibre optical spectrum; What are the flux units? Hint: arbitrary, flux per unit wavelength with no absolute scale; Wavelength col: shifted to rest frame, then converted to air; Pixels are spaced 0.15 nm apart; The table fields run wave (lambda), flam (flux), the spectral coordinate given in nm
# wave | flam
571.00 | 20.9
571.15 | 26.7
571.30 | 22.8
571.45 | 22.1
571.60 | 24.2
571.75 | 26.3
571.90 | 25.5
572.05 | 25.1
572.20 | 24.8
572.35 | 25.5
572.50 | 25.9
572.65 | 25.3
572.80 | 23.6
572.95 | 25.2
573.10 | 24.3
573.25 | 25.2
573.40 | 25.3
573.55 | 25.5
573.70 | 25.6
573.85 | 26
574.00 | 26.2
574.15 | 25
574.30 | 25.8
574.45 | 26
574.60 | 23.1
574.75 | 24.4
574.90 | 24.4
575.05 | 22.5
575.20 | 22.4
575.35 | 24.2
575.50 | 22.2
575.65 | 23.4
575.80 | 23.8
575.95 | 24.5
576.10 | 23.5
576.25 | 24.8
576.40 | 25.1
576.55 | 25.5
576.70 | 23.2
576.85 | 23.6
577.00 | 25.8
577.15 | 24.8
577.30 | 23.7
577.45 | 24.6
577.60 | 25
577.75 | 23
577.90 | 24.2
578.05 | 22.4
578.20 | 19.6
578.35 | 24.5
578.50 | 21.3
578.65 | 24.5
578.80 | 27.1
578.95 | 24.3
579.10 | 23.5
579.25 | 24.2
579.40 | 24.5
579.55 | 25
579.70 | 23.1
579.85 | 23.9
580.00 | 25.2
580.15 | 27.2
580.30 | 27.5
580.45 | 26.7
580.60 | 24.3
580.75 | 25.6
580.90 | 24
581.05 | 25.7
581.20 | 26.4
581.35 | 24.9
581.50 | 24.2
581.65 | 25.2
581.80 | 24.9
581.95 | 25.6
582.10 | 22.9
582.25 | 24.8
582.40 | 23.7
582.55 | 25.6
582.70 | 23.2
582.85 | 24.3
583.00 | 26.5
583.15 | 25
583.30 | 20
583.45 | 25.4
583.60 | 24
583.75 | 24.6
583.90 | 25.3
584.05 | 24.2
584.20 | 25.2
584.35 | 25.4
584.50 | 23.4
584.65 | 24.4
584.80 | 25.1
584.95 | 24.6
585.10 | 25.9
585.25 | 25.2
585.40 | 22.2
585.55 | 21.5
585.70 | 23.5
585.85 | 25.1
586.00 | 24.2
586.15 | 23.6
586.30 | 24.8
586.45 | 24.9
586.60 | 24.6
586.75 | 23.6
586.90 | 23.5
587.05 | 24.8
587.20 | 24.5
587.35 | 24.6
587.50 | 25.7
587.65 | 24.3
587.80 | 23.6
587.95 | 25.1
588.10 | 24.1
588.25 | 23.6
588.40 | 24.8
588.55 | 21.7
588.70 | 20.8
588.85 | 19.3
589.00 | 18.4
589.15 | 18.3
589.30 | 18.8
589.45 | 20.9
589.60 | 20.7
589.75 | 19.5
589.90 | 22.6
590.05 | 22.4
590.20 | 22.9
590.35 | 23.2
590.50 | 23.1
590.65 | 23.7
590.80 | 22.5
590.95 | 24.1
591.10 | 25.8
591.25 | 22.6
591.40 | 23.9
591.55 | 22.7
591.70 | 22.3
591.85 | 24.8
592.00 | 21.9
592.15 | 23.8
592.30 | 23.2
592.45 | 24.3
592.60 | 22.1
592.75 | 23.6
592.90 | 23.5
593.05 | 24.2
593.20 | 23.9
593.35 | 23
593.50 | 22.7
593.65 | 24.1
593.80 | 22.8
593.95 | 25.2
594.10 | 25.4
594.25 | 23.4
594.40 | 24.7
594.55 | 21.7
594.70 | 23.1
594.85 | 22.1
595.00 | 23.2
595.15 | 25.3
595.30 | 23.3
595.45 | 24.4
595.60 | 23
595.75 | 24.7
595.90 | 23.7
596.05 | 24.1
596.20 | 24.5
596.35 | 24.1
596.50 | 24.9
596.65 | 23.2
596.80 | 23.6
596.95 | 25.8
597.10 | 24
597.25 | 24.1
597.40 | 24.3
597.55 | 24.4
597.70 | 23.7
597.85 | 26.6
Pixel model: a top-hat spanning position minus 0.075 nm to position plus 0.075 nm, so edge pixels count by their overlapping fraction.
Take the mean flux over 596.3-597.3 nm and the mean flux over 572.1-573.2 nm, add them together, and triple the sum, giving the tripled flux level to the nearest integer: 148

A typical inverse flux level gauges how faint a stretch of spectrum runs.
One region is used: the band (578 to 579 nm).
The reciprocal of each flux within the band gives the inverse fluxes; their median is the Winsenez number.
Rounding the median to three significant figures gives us 0.0412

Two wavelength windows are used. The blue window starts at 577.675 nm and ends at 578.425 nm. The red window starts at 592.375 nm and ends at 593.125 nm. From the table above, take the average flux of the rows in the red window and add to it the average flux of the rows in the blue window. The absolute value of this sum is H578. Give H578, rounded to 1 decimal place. 46.3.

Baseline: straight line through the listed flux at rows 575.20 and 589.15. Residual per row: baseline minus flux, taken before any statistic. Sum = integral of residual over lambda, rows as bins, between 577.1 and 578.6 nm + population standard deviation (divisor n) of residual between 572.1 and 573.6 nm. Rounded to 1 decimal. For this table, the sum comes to -1.9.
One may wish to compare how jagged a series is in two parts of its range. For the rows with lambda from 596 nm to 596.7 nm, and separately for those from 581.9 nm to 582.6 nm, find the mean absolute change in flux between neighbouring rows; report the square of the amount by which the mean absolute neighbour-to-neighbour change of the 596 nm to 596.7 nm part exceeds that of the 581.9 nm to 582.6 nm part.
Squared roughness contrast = 1.2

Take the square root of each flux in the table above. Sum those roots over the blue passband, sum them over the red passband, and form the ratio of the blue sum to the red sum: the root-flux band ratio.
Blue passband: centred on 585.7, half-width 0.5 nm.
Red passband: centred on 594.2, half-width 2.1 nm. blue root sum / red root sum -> 0.25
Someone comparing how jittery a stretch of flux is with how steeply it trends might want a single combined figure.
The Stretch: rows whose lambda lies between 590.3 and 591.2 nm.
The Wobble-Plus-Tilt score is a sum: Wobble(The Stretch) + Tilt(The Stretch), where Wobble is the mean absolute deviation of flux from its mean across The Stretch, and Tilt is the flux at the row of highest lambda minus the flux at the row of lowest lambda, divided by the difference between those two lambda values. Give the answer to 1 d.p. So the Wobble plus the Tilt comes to 4.3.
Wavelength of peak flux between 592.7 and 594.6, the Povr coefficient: 594.10 nm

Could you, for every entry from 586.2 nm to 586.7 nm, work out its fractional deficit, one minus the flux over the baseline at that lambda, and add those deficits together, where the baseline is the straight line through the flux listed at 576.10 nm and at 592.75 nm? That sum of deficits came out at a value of -0.15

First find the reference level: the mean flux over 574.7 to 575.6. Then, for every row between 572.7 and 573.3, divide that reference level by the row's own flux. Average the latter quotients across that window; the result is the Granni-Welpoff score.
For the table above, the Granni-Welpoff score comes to 0.95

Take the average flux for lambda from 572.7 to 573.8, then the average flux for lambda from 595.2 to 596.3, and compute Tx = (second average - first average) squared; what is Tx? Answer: 1.0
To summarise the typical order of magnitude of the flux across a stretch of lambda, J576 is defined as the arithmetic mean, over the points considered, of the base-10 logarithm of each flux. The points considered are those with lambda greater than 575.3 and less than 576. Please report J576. 1.37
